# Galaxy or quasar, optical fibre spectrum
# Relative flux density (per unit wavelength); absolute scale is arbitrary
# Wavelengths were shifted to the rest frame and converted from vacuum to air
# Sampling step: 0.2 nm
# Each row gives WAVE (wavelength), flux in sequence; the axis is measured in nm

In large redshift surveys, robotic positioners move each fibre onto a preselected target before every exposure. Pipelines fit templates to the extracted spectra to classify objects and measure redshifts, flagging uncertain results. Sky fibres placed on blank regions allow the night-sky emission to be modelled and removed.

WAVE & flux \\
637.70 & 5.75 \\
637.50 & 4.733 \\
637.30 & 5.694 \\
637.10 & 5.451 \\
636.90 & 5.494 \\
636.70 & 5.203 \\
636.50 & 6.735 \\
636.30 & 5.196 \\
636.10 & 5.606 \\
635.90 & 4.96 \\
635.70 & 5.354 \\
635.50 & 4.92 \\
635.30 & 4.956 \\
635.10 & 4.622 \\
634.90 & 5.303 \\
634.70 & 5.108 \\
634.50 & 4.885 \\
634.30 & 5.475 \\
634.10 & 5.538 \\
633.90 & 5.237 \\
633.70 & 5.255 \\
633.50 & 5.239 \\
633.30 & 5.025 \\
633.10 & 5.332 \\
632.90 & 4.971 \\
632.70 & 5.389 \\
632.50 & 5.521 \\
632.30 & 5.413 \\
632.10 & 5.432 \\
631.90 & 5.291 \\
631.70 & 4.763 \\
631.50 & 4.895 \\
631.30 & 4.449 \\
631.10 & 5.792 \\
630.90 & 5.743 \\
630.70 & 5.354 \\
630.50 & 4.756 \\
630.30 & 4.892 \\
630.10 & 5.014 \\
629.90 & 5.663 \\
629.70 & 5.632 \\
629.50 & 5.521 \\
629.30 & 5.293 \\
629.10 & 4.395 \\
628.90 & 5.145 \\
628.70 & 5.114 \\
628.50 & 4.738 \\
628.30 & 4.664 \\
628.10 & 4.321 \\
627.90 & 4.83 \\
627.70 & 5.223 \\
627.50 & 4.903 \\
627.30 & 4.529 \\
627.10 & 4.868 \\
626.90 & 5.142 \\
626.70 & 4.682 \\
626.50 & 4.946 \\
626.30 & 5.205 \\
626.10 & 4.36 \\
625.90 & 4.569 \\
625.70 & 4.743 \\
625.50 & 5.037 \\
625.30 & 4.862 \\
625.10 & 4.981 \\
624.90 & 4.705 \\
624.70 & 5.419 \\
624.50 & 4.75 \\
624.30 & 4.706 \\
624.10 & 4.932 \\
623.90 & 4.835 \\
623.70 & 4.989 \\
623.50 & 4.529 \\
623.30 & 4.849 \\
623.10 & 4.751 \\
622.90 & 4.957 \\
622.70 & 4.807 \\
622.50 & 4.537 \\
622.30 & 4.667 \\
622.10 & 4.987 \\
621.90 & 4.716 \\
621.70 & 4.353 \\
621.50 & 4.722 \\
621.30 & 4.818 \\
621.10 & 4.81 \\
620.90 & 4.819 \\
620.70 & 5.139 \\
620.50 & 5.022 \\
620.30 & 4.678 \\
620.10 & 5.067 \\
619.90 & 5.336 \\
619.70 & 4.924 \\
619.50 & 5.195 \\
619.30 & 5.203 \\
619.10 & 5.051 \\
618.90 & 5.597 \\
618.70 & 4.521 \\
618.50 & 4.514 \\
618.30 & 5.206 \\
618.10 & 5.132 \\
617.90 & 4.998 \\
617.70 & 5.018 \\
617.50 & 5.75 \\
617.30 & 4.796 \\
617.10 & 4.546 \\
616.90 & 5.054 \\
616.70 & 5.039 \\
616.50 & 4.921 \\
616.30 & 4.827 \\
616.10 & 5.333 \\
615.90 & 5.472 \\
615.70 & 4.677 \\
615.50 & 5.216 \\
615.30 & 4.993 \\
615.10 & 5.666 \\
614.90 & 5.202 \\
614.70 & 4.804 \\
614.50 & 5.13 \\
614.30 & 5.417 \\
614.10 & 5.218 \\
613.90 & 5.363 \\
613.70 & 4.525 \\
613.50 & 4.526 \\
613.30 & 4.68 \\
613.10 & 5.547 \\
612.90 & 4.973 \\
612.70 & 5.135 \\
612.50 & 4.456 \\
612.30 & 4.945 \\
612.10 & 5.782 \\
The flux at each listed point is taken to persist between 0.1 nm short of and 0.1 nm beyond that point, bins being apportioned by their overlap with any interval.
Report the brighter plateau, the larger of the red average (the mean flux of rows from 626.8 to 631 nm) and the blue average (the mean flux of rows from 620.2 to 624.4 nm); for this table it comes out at 5.04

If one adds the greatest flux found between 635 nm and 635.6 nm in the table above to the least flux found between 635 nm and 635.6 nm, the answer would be 9.58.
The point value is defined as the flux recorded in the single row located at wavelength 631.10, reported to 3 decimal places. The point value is 5.792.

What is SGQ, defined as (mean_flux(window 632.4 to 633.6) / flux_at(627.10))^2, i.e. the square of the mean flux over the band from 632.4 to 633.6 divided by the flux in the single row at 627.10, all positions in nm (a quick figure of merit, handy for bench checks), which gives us 1.16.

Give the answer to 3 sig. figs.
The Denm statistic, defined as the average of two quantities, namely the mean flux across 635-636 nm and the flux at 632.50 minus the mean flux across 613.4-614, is 2.84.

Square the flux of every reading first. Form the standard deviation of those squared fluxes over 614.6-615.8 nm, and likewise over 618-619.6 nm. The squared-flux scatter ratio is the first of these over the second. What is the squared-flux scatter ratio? 1.0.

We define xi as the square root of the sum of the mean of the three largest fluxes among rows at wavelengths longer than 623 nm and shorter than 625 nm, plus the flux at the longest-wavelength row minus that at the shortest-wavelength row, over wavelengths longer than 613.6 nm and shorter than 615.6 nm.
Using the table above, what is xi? 2.41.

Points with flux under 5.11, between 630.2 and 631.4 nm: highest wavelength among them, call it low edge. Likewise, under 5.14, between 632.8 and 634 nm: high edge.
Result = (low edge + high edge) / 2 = 632.30 nm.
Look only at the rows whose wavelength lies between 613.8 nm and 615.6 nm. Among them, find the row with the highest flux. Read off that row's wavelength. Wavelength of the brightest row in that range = 615.10 nm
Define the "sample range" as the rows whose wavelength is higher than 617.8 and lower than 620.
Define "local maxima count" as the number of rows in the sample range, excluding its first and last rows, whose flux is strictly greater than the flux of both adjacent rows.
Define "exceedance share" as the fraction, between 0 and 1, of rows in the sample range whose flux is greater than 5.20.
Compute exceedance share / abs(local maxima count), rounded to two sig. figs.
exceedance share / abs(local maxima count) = 0.12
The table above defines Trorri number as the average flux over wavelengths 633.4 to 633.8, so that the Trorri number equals 5.25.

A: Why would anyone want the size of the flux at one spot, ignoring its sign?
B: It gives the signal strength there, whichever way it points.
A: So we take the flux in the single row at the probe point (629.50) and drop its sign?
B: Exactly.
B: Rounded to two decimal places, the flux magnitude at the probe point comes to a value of 5.52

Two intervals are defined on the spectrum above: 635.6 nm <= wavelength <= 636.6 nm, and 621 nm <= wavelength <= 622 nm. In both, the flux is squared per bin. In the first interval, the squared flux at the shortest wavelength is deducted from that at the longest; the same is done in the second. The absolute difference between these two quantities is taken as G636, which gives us 17.6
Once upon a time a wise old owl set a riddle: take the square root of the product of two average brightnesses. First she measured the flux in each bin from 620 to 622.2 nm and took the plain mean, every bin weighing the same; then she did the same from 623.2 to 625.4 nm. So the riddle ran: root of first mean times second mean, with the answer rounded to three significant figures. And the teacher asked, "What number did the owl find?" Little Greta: 4.85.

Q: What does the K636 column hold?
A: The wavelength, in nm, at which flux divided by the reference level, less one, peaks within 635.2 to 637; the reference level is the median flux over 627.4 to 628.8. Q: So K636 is 636.50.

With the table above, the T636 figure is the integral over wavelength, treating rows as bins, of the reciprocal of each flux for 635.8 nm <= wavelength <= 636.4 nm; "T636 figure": 0.11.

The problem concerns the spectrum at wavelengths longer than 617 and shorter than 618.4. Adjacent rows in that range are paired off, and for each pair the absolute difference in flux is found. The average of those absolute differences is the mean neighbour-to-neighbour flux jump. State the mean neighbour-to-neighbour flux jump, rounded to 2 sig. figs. 0.36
